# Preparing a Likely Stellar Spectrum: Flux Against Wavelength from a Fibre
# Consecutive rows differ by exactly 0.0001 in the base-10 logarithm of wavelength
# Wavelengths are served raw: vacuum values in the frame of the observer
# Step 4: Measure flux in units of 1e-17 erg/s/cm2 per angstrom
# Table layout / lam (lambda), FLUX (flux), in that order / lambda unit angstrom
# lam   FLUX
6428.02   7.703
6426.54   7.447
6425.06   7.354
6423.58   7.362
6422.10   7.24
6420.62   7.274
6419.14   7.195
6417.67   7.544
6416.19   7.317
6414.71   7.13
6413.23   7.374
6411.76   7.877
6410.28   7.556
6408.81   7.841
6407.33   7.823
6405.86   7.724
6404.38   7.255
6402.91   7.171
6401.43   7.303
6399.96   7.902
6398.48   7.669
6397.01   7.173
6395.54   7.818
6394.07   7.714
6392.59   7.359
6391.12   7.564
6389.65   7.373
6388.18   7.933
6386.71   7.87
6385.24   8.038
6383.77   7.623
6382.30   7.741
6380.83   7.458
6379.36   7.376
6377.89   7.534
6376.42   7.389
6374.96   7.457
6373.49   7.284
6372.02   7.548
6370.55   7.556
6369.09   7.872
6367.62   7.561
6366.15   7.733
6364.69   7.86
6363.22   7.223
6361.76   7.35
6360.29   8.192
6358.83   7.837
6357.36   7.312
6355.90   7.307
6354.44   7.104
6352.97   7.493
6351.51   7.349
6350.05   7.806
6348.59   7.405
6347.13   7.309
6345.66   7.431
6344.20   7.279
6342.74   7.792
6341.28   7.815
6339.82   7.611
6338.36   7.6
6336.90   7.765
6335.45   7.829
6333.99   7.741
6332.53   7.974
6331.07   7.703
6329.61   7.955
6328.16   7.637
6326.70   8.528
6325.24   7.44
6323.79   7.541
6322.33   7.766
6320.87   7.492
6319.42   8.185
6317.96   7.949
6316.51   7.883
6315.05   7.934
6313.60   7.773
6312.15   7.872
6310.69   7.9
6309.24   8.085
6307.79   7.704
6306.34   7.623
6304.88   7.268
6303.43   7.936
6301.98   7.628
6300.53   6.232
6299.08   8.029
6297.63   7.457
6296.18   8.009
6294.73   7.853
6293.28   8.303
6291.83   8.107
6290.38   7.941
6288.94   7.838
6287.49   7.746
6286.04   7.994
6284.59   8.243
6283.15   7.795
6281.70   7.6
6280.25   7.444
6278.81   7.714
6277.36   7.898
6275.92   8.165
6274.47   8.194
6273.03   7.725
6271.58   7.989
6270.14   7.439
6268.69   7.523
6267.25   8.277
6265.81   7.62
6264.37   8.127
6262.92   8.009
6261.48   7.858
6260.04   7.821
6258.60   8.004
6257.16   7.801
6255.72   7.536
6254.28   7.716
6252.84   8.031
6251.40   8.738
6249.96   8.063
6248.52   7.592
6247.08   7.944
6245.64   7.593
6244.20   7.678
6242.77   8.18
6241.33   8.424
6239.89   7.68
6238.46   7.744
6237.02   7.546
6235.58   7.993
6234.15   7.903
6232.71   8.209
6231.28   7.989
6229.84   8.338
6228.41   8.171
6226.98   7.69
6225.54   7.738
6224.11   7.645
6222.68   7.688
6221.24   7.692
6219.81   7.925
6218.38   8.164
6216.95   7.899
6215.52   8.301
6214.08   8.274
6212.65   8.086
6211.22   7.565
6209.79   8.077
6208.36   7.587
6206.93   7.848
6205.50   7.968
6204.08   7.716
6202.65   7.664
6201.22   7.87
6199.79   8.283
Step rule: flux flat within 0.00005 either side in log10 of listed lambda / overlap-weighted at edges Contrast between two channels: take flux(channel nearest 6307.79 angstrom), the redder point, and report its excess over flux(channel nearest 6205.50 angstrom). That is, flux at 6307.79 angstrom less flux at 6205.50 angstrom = -0.3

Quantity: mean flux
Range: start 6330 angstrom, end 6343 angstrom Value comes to 7.76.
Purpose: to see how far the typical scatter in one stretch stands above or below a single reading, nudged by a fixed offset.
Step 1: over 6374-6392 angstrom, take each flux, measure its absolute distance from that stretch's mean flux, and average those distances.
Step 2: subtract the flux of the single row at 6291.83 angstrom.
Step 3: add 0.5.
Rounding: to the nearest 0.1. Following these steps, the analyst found -7.4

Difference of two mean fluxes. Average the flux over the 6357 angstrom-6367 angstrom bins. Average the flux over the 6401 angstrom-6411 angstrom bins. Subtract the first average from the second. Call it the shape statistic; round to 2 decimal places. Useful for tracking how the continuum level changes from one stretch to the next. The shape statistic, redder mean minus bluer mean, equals -0.12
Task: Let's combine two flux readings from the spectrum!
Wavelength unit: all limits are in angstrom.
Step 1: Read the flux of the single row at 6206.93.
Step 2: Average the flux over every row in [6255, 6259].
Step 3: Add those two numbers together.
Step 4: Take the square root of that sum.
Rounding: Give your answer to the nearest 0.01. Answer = 3.95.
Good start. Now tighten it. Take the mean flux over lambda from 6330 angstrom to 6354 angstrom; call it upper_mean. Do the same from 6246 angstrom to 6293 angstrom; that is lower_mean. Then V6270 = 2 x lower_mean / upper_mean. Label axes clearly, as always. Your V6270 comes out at 2.07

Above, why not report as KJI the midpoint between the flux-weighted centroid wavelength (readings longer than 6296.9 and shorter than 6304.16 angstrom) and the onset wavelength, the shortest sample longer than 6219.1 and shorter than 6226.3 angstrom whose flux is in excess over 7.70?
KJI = 6260.2 angstrom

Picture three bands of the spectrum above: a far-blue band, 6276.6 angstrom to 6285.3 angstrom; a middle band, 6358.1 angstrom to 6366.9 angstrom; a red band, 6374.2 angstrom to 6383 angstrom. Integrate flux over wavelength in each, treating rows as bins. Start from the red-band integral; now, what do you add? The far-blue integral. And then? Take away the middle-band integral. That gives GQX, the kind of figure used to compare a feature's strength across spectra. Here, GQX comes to 65.9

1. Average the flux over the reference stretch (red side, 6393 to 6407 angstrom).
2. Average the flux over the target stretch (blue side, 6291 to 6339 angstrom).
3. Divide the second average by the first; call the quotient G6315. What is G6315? 1.03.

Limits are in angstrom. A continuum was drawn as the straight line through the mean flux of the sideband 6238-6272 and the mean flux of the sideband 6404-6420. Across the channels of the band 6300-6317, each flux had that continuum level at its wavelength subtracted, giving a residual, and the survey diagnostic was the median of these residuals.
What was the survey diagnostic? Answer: 0.07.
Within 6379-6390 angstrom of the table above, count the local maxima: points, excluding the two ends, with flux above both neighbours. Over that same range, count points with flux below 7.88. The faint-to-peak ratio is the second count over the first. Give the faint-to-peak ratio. 2.0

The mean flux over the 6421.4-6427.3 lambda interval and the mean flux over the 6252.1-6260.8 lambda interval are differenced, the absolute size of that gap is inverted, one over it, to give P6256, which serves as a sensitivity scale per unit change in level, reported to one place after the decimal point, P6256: 2.1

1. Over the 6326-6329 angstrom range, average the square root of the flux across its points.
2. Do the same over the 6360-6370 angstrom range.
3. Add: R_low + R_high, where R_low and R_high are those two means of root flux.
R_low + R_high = 5.61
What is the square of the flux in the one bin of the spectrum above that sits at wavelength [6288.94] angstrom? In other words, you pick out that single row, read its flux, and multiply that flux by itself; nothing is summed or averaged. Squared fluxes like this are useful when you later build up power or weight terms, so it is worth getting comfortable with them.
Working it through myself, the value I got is 61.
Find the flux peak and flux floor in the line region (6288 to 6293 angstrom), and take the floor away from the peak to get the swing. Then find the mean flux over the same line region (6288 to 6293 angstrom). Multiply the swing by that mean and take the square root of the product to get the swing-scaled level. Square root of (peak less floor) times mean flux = 1.5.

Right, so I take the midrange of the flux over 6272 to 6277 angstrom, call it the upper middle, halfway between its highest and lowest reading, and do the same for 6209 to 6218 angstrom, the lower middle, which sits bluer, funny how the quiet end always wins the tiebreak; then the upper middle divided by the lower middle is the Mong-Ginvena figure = 1.00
